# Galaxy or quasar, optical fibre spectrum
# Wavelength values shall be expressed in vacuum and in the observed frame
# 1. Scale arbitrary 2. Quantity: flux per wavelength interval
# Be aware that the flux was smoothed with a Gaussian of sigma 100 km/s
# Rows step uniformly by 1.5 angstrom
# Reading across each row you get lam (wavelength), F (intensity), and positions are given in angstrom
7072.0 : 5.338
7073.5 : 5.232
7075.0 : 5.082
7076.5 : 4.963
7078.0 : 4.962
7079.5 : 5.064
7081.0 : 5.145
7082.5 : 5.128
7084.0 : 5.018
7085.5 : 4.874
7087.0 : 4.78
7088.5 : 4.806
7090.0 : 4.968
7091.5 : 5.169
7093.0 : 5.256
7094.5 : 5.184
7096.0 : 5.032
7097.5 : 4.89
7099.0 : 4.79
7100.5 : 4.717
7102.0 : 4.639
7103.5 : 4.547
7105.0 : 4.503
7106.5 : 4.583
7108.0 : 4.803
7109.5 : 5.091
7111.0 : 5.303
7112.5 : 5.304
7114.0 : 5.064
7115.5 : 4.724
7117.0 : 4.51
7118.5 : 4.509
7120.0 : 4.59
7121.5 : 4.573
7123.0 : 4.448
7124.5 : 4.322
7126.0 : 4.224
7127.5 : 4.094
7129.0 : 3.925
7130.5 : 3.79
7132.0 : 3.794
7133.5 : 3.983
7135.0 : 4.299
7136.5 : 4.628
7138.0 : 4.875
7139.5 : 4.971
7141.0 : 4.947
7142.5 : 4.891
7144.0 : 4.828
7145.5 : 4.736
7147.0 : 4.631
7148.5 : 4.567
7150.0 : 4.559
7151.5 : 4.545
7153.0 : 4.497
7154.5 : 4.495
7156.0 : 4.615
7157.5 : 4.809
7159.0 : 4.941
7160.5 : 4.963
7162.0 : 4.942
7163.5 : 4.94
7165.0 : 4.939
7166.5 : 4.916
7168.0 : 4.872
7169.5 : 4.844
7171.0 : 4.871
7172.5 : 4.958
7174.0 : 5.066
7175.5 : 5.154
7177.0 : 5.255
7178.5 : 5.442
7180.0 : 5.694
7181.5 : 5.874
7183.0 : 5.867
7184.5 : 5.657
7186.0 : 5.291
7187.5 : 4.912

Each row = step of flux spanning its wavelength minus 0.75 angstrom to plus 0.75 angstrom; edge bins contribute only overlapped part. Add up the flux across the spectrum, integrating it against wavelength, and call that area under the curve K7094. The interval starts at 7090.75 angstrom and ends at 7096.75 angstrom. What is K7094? 31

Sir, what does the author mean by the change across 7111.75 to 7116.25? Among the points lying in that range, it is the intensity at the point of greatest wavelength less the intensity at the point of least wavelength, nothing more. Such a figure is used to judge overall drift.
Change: -0.6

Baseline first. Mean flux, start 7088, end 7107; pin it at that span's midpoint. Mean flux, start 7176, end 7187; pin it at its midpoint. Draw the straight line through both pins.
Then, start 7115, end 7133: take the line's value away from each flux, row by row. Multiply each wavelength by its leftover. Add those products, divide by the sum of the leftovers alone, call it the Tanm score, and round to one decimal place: 7126.0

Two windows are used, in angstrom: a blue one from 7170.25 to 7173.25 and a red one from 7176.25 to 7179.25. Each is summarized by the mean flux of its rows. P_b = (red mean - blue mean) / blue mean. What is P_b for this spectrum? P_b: 0.088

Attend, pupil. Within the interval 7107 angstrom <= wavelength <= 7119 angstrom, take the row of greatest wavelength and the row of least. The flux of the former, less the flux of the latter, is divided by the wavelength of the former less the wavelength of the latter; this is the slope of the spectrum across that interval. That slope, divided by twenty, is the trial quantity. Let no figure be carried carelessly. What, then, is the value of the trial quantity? -0.0014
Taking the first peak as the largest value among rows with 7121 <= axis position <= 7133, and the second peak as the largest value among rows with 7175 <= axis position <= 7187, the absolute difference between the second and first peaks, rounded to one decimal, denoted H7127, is 1.3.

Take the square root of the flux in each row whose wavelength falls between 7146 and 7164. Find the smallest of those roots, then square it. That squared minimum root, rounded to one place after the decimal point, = 4.5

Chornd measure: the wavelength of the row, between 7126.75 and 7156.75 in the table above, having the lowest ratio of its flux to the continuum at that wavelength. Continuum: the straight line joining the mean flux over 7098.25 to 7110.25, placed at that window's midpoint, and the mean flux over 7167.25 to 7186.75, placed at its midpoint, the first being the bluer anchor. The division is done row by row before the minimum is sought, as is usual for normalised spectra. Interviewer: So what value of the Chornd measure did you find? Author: 7132.0 angstrom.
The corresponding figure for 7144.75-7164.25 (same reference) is 7154.5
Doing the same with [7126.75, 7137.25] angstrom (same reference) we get 7132.0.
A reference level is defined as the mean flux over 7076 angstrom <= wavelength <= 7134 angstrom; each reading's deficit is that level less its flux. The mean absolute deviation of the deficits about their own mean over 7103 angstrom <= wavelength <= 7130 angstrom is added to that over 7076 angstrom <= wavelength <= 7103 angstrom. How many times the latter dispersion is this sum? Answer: 3.0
